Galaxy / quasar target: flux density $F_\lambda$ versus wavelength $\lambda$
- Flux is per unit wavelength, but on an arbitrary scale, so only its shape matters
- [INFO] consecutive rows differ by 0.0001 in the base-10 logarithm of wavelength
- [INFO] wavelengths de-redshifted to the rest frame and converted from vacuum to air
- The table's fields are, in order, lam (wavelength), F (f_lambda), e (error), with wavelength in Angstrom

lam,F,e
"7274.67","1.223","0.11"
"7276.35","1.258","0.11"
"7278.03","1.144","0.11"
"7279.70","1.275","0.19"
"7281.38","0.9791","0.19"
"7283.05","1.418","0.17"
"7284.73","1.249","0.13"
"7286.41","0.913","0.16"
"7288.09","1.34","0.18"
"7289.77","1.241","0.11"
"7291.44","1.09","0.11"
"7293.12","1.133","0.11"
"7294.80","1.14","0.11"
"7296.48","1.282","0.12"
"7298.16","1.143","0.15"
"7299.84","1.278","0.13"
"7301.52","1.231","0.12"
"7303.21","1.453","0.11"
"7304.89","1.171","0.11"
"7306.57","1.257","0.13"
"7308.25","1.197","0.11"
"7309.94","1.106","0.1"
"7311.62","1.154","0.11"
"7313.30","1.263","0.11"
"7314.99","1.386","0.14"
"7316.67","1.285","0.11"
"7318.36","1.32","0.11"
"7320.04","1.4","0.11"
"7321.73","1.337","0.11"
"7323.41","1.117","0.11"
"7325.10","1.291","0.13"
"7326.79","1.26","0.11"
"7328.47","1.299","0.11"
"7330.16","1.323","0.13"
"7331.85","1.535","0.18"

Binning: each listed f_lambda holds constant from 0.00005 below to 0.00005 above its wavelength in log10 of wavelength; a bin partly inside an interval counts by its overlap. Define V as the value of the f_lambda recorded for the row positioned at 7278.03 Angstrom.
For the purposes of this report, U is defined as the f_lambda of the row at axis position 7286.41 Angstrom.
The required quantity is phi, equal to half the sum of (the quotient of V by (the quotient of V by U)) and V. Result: 1.03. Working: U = 0.913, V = 1.144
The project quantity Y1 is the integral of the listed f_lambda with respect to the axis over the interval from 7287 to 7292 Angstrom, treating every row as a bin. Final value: 6.1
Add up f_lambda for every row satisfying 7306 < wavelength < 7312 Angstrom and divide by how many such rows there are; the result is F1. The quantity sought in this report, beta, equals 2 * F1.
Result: 2.36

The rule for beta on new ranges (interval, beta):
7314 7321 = 2.70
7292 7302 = 2.40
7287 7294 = 2.40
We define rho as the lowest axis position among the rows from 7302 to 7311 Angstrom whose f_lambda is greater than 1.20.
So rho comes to 7303.21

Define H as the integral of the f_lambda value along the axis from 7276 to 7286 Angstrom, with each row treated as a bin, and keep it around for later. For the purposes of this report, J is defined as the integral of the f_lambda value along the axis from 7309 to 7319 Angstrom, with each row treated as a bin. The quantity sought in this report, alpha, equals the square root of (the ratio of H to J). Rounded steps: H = 12.1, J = 12.50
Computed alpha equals 0.982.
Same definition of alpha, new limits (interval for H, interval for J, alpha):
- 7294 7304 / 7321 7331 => 0.993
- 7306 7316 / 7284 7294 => 1.029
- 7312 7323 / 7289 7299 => 1.112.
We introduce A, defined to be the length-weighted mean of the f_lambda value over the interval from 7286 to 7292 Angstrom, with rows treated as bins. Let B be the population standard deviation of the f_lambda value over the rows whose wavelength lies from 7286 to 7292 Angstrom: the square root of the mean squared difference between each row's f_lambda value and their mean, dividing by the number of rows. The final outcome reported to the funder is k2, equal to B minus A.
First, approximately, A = 1.17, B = 0.16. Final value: -1.00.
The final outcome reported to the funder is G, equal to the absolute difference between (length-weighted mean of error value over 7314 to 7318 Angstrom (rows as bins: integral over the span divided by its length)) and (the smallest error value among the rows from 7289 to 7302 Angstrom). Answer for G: 0.012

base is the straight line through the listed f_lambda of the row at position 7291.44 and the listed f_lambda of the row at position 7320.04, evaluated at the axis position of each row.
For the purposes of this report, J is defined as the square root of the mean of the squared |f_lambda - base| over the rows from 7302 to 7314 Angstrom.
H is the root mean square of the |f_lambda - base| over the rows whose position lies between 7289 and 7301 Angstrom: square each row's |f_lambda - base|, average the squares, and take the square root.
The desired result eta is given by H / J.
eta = 0.68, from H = 0.09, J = 0.135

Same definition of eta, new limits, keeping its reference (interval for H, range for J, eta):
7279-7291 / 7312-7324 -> 1.91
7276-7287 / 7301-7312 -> 1.99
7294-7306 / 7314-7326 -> 0.78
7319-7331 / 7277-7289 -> 0.74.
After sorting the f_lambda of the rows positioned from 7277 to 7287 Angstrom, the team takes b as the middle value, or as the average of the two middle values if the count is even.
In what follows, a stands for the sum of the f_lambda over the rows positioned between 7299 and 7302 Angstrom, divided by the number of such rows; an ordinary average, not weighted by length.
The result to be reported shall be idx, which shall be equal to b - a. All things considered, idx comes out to -0.058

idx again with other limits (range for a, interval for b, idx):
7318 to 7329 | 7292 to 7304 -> -0.058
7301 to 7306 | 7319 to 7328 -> 0.006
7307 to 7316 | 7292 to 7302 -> -0.034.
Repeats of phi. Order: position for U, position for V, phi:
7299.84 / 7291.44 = 1.18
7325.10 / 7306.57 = 1.27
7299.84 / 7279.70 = 1.28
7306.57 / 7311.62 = 1.21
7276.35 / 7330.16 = 1.29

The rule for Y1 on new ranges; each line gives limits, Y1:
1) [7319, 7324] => 6.5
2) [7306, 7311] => 5.9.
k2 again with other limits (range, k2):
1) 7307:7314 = -1.13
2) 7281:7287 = -0.96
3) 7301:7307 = -1.18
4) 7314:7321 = -1.30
